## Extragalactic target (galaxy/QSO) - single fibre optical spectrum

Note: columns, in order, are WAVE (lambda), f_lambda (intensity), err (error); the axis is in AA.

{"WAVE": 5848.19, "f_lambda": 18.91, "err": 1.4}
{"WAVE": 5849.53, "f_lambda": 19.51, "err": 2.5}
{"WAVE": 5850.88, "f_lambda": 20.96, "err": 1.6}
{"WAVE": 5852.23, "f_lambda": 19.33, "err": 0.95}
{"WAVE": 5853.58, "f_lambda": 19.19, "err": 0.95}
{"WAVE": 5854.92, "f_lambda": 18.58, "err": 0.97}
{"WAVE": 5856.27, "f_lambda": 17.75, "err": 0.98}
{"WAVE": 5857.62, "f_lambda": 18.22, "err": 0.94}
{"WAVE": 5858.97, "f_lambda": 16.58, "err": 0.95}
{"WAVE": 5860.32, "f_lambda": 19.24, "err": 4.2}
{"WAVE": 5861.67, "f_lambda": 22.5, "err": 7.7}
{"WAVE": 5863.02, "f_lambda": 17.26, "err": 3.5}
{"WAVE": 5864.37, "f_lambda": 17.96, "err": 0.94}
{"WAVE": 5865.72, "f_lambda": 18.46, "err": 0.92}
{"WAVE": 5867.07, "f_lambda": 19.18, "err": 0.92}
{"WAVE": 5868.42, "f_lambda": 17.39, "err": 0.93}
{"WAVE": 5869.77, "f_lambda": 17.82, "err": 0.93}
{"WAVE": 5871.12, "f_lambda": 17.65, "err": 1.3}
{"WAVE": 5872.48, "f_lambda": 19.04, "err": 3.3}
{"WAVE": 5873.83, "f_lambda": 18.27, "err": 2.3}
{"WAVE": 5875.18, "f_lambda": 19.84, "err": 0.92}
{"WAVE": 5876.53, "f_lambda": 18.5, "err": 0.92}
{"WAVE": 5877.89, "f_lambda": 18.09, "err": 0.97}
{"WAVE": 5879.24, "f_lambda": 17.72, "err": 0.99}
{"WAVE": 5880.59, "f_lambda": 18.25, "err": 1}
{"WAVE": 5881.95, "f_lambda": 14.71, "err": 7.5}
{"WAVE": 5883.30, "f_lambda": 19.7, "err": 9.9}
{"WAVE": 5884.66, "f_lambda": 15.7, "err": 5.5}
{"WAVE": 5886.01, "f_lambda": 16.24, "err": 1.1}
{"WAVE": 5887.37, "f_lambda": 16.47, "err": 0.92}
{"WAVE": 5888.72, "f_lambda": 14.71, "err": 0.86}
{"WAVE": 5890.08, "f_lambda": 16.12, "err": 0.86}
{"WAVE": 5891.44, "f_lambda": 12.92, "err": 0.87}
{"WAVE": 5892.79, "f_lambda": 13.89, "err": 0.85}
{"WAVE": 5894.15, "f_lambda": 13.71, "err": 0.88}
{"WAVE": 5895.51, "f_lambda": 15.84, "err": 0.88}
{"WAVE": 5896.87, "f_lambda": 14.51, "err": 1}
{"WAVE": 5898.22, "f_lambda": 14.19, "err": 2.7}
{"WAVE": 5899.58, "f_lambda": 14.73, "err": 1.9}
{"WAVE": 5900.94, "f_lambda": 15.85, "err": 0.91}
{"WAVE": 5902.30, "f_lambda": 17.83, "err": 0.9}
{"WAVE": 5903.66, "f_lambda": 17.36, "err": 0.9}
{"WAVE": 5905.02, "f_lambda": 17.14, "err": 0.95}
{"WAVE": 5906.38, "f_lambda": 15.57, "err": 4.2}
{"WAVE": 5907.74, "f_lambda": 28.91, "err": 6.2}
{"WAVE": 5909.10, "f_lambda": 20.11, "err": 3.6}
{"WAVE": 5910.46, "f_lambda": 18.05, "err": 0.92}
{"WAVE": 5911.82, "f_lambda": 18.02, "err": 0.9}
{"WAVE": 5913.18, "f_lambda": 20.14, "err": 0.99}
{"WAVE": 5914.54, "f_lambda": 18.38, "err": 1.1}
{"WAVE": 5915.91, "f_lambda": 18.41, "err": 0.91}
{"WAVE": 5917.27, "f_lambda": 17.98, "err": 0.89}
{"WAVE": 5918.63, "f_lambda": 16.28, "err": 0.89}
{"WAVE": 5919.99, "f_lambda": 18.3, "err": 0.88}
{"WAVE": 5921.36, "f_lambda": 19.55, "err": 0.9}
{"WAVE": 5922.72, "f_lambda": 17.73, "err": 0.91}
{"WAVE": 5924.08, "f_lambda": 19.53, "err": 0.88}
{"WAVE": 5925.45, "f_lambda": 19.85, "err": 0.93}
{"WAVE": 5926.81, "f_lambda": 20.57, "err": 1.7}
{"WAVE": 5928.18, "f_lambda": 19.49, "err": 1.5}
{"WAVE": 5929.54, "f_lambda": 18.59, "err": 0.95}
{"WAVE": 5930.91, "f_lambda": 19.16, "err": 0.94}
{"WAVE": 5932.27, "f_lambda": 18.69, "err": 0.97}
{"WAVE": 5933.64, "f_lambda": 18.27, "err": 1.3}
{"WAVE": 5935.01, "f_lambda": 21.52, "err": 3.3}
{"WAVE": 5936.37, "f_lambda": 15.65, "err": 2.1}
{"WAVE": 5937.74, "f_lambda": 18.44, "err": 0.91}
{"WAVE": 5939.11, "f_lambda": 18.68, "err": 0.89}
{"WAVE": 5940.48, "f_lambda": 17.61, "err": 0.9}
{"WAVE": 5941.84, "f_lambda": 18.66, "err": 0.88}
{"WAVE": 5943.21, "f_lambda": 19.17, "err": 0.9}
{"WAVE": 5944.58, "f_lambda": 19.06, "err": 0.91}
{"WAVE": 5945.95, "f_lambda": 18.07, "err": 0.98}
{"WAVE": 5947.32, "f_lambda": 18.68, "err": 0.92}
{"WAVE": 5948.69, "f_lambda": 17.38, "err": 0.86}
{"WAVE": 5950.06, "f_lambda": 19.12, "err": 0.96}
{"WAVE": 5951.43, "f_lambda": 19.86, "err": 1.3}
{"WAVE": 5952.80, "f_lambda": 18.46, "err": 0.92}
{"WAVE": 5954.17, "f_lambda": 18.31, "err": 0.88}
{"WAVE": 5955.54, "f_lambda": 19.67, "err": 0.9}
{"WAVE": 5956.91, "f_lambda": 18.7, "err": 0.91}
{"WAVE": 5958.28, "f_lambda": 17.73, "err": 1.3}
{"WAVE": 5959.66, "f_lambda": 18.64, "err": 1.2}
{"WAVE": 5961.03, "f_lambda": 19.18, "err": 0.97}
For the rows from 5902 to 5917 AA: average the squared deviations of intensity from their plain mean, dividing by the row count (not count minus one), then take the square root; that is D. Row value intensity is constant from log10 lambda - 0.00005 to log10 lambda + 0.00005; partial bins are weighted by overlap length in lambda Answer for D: 3.3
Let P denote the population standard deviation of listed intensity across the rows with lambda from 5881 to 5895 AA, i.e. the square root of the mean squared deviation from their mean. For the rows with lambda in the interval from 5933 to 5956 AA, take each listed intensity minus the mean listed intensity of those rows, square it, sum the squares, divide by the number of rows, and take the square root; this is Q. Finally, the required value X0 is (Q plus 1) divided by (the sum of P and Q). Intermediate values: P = 1.8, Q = 1.18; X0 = 0.73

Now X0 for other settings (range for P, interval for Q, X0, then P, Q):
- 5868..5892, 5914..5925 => 0.71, 1.8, 0.97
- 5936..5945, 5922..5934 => 0.93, 1.1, 0.82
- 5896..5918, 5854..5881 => 0.48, 3.3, 1.19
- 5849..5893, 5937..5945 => 0.61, 2.0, 0.51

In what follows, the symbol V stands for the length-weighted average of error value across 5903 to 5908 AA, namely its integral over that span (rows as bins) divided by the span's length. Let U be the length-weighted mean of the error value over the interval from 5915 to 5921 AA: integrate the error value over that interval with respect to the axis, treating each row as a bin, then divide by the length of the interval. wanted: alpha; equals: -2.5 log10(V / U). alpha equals -1.2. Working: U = 0.9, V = 2.8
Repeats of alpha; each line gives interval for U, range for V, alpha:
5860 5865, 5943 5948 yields 1.6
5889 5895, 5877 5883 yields -1.4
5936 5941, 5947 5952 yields 0.1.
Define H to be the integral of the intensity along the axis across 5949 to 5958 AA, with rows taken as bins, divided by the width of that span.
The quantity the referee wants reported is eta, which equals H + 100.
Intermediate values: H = 18.9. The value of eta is 119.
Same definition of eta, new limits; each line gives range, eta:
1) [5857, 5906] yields 117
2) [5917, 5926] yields 118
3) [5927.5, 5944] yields 119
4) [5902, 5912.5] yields 119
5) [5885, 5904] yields 115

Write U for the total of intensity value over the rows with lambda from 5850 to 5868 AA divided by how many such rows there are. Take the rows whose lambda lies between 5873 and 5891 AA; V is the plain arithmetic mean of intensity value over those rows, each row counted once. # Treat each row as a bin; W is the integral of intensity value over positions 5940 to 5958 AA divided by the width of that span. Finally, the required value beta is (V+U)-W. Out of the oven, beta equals 17.4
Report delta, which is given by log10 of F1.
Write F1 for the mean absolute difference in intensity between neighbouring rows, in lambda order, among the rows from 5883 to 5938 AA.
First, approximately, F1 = 1.9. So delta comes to 0.3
